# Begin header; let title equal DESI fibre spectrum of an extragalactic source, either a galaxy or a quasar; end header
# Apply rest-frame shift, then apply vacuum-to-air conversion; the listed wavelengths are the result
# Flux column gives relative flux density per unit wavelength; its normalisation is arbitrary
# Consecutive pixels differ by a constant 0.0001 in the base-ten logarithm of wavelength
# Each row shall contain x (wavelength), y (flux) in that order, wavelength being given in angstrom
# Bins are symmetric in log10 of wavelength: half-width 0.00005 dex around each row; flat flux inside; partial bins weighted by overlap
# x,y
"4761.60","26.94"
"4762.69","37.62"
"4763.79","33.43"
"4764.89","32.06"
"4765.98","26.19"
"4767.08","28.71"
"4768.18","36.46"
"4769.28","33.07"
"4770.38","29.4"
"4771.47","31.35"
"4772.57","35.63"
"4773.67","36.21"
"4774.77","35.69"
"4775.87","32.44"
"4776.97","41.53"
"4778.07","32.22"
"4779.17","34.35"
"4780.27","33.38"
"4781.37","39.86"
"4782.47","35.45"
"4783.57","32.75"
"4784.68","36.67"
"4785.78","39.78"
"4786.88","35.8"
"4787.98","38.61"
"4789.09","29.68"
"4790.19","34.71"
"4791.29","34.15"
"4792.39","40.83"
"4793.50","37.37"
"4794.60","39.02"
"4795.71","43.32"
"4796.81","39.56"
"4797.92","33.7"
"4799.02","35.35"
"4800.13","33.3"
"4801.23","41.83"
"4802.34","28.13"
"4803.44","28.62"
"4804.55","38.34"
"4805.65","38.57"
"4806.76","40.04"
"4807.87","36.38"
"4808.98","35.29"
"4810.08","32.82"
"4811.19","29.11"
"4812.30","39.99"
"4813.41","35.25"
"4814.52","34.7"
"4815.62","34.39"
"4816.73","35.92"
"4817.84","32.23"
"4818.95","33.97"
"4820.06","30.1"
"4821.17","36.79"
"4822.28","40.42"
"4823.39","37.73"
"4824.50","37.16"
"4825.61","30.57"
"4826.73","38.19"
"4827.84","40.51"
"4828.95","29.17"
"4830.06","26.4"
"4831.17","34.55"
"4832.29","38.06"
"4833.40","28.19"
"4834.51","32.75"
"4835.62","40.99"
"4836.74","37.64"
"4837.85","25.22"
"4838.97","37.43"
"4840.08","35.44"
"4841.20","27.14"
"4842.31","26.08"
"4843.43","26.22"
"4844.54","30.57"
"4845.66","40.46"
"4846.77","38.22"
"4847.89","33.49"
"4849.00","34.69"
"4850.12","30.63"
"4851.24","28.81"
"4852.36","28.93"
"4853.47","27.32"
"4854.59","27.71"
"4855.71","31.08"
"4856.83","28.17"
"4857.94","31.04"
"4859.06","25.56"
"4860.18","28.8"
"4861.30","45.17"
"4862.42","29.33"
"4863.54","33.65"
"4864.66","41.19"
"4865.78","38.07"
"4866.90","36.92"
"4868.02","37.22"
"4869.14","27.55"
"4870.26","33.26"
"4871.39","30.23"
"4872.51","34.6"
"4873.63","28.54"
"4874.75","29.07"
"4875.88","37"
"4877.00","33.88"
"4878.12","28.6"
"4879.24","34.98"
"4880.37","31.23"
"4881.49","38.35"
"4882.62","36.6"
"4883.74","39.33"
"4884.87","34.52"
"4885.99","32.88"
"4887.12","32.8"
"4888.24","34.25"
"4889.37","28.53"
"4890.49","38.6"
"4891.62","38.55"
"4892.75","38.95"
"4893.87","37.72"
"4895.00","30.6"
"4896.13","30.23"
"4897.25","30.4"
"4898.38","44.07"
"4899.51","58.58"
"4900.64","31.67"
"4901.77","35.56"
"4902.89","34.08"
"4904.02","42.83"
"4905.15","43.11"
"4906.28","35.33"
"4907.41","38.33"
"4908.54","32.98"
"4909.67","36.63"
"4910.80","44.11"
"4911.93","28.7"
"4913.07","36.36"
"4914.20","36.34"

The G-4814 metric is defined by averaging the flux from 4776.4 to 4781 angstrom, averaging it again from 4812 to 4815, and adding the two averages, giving 72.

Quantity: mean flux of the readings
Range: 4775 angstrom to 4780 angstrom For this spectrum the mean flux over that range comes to 35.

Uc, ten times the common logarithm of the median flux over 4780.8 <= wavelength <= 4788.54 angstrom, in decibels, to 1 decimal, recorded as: 15.6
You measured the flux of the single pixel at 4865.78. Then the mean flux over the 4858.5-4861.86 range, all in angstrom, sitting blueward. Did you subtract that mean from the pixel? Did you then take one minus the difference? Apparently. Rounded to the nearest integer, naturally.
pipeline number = -4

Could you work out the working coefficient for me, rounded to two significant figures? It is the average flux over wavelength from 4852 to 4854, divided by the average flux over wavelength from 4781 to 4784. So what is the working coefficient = 0.78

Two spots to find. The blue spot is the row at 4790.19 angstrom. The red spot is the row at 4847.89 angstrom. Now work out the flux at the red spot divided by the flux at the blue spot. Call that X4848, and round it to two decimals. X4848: 0.96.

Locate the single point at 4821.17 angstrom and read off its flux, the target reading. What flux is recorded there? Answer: 36.79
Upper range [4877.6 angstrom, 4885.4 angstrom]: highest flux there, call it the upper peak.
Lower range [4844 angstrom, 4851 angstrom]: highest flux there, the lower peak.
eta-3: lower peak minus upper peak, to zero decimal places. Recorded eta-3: 1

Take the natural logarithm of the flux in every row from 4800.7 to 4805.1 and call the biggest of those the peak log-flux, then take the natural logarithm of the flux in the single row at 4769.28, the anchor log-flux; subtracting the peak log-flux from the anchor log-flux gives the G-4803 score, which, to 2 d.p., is -0.23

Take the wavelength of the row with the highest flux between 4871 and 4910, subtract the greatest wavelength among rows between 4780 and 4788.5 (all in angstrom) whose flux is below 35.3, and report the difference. 115.9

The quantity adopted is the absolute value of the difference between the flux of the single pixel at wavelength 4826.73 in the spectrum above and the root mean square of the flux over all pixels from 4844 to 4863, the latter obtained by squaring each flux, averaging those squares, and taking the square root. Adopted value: 6.0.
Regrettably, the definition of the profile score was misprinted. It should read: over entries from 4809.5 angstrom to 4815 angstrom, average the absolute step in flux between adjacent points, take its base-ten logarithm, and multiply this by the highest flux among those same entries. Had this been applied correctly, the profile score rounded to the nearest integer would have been 28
